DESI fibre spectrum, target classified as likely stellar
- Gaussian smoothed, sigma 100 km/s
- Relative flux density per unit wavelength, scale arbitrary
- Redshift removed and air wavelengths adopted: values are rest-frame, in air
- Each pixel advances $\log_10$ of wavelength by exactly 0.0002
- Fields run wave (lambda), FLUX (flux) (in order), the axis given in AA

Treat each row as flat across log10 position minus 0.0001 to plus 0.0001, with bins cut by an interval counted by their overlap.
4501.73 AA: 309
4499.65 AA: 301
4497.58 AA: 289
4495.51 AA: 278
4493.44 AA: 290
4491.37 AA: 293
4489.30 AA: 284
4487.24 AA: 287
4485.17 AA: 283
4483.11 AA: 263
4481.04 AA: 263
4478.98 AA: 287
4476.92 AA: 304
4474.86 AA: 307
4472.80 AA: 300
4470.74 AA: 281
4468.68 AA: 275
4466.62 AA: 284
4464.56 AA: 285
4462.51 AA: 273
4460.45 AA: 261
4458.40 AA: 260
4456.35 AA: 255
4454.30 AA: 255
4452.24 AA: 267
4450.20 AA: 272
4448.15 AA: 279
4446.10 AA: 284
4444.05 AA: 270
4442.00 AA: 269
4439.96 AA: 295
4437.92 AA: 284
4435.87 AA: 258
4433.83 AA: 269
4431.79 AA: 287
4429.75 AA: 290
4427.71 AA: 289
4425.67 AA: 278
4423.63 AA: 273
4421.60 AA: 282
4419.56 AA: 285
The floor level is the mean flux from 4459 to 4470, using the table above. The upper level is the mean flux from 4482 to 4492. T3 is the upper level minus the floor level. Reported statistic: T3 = 6.4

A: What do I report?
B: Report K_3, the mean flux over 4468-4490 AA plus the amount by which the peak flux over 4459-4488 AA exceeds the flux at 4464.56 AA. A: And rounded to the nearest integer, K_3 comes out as 307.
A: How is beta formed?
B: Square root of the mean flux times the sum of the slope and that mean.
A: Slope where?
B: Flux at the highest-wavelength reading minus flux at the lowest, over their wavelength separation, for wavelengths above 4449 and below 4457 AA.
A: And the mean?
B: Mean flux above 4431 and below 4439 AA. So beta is 273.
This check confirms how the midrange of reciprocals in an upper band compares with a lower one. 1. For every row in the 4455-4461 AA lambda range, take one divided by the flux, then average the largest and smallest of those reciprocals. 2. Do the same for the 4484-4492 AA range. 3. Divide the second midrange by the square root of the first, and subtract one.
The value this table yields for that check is -0.944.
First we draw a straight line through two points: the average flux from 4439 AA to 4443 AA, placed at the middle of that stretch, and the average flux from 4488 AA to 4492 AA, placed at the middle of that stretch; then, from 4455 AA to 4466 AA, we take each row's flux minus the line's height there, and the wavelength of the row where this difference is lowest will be 4456.35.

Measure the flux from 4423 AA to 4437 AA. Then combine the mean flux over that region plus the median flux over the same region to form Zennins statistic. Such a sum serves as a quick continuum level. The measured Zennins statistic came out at 556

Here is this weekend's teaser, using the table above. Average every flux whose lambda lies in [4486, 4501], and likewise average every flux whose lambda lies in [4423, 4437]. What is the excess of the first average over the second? 11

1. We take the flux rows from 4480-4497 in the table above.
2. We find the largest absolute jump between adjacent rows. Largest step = 20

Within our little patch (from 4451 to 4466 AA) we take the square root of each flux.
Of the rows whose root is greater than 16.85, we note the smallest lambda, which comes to 4464.56 AA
